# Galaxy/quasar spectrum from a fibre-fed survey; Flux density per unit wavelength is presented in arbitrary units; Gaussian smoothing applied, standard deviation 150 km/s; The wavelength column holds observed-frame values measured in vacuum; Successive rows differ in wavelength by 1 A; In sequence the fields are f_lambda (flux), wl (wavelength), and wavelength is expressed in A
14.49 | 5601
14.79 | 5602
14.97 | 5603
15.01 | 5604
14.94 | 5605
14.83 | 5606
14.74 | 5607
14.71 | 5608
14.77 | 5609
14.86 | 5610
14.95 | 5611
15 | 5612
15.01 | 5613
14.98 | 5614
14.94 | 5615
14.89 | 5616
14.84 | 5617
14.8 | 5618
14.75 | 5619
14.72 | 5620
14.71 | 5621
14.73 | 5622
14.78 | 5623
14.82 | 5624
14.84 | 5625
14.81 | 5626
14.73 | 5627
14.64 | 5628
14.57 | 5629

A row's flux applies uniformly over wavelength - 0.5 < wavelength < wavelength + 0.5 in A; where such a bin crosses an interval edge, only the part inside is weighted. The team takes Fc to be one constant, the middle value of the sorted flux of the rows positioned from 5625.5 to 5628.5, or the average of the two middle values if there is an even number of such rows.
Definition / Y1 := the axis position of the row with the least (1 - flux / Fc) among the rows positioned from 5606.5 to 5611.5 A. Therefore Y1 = 5611 A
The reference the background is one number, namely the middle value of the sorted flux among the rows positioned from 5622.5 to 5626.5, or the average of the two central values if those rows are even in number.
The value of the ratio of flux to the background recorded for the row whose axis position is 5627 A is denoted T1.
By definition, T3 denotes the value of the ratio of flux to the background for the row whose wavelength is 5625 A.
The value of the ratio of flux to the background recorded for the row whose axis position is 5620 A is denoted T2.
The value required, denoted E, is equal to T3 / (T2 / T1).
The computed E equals 1.00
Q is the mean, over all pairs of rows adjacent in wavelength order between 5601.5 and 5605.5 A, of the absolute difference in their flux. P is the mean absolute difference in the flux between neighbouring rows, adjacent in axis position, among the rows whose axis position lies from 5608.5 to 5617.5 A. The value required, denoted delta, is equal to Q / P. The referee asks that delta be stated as 1.89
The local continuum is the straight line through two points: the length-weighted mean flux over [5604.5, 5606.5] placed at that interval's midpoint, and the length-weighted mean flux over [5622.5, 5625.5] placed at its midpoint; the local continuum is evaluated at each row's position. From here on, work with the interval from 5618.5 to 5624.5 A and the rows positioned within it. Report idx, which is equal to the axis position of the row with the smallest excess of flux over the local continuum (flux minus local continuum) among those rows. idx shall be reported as 5621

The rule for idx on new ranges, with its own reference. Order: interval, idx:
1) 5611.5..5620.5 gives 5620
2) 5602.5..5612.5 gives 5608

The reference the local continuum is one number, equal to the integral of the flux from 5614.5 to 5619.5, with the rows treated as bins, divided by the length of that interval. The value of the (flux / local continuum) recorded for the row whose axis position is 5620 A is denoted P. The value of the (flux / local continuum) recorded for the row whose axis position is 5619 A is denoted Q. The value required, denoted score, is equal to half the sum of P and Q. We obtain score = 0.99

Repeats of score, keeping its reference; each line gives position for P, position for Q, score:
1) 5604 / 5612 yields 1.01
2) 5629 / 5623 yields 0.99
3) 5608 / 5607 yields 0.99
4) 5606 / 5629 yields 0.99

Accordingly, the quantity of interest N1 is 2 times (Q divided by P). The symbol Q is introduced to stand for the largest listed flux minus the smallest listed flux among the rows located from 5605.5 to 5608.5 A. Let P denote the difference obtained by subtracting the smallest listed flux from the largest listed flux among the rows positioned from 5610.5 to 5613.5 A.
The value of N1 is 4.0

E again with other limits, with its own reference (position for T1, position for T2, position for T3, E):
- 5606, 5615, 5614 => 1.00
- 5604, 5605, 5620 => 1.00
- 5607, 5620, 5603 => 1.01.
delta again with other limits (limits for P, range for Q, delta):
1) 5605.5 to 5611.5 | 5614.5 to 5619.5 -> 0.66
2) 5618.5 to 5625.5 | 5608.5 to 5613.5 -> 2.12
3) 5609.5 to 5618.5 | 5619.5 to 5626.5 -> 0.63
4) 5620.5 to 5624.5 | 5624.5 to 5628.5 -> 1.82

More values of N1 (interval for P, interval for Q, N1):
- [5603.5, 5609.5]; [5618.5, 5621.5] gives 0.3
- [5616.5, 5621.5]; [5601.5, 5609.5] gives 4.6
